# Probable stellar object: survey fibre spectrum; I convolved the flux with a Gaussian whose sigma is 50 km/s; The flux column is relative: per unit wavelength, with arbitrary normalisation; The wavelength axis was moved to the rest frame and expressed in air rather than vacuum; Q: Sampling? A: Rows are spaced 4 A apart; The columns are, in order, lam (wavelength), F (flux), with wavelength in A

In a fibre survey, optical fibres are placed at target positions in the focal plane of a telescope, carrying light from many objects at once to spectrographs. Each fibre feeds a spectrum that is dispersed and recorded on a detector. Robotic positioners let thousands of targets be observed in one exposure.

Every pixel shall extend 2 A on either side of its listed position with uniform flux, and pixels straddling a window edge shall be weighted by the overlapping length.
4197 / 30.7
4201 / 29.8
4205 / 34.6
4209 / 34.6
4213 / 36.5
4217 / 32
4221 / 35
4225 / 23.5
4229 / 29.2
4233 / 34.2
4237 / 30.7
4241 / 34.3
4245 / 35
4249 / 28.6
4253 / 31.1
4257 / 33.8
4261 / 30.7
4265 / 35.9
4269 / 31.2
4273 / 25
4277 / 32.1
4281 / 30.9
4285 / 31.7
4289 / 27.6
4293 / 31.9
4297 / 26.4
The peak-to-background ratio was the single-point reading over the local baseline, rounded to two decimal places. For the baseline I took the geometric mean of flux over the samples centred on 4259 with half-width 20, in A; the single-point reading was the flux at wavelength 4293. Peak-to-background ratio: 1.01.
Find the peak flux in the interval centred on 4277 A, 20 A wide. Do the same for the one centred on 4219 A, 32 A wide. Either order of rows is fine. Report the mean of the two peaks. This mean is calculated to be 34.3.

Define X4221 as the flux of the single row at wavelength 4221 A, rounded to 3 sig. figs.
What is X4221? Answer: 35.0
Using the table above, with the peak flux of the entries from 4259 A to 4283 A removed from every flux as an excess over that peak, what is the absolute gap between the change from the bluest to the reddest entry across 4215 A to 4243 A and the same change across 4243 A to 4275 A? 12.3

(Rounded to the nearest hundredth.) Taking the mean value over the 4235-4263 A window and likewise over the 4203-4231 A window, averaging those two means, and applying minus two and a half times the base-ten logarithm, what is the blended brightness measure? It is -3.77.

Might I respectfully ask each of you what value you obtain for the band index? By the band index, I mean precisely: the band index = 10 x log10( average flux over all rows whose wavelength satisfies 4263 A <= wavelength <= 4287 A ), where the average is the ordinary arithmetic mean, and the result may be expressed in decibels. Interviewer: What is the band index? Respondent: 14.9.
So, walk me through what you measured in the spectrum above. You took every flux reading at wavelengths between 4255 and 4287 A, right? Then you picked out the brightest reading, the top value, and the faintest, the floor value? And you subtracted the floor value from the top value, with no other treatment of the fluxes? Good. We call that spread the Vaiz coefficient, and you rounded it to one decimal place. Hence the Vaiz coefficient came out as 10.9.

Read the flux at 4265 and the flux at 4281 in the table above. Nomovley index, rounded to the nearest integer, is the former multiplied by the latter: 1109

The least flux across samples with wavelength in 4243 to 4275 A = 25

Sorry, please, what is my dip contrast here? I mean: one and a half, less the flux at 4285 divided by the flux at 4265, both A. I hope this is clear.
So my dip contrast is 0.617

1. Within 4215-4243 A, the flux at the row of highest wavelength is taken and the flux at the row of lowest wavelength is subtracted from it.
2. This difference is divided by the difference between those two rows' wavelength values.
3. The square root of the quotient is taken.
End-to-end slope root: 0.31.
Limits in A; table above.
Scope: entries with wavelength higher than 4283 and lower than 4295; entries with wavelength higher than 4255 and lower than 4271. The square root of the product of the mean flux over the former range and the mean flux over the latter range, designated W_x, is 31.63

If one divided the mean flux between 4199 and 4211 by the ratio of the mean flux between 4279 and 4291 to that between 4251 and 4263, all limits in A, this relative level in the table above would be 35.0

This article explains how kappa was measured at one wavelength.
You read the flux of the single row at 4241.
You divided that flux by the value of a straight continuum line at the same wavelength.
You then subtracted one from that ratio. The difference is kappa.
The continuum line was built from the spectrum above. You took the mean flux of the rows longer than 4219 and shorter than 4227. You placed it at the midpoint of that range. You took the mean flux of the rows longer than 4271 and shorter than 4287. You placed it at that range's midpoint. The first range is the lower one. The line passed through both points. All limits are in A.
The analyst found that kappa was 0.164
